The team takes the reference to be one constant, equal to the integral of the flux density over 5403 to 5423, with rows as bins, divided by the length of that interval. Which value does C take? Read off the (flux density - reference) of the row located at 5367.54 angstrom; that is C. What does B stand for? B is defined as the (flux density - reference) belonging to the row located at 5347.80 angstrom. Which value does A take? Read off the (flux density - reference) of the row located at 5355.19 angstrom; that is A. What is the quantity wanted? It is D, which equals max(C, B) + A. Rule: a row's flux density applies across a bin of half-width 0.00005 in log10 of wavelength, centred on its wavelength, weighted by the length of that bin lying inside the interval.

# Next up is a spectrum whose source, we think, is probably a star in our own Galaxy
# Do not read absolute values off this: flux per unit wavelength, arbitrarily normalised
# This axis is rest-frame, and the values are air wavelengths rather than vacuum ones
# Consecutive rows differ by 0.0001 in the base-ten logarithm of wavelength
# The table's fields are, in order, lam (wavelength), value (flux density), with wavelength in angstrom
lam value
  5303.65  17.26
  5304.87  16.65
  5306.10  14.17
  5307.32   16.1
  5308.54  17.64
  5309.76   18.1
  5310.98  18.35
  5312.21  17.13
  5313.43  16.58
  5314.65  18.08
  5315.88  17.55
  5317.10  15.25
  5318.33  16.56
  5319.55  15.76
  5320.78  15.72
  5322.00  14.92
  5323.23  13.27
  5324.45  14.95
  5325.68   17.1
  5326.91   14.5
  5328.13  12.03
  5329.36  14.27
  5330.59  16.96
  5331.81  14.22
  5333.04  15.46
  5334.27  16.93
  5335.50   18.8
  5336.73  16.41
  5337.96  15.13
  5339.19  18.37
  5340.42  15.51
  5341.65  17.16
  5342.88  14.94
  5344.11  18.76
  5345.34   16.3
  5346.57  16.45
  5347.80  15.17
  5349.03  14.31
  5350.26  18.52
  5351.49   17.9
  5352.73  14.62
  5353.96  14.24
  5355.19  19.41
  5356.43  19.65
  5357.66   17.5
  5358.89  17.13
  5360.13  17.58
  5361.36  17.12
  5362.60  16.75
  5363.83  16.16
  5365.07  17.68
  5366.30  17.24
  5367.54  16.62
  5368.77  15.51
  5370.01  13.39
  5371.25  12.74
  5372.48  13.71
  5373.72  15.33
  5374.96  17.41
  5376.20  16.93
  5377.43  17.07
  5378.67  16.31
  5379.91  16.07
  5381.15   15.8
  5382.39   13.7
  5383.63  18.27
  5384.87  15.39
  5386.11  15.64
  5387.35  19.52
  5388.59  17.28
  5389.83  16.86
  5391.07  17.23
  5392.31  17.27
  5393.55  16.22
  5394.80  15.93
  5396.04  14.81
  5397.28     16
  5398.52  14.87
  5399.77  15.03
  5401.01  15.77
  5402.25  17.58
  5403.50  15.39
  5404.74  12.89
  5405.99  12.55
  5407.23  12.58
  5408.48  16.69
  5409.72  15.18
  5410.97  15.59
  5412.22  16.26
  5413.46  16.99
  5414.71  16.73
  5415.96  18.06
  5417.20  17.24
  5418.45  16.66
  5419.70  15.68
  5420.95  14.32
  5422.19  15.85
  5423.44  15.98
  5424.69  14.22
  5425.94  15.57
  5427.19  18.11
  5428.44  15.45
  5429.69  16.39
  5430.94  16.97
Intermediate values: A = 3.9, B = -0.4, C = 1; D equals 5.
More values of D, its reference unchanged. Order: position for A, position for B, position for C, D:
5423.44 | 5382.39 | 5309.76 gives 3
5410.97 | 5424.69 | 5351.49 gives 2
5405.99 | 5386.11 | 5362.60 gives -2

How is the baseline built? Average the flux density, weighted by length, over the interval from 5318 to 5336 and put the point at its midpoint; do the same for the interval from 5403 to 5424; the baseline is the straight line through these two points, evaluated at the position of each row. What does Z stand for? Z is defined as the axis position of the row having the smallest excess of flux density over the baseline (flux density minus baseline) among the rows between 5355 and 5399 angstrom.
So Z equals 5371.25 angstrom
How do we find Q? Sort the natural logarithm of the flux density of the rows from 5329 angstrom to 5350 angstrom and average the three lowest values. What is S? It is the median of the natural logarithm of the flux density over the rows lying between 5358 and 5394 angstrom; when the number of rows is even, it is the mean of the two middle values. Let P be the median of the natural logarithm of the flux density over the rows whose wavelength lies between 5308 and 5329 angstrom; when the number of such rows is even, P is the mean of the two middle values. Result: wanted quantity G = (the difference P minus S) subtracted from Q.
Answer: 2.67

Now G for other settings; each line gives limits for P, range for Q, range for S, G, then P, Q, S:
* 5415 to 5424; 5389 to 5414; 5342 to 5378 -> 2.59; 2.771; 2.54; 2.82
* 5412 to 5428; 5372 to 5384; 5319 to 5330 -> 2.57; 2.789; 2.66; 2.70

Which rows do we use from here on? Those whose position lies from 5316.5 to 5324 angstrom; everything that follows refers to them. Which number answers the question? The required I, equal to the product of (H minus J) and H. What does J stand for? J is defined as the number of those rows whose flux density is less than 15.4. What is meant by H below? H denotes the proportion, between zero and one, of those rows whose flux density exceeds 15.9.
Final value -0.5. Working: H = 0.17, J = 3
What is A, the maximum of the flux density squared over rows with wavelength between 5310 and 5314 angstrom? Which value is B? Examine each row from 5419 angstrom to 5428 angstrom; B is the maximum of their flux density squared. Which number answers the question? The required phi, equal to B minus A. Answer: -9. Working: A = 337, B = 328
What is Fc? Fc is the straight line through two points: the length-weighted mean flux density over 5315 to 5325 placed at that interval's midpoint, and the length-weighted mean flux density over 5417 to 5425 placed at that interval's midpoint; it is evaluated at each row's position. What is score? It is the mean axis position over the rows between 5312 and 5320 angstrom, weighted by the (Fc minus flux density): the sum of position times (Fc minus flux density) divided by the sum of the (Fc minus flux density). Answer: 5314.8 angstrom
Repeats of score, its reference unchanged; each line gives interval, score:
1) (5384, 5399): 5388.7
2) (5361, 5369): 5364.4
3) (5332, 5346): 5339.4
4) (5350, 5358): 5354.5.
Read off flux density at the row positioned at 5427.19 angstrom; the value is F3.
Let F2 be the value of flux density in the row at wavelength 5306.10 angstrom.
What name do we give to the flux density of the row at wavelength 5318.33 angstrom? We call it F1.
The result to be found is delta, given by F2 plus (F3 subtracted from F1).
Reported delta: 12.6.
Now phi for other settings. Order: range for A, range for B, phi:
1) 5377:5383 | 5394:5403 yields 18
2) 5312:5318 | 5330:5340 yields 27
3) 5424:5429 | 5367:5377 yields -25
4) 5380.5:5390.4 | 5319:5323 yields -133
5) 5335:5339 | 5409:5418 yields -27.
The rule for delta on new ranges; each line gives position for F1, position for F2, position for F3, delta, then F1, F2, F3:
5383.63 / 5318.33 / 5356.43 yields 15.2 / 18.27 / 16.56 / 19.65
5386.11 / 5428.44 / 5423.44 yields 15.1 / 15.64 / 15.45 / 15.98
